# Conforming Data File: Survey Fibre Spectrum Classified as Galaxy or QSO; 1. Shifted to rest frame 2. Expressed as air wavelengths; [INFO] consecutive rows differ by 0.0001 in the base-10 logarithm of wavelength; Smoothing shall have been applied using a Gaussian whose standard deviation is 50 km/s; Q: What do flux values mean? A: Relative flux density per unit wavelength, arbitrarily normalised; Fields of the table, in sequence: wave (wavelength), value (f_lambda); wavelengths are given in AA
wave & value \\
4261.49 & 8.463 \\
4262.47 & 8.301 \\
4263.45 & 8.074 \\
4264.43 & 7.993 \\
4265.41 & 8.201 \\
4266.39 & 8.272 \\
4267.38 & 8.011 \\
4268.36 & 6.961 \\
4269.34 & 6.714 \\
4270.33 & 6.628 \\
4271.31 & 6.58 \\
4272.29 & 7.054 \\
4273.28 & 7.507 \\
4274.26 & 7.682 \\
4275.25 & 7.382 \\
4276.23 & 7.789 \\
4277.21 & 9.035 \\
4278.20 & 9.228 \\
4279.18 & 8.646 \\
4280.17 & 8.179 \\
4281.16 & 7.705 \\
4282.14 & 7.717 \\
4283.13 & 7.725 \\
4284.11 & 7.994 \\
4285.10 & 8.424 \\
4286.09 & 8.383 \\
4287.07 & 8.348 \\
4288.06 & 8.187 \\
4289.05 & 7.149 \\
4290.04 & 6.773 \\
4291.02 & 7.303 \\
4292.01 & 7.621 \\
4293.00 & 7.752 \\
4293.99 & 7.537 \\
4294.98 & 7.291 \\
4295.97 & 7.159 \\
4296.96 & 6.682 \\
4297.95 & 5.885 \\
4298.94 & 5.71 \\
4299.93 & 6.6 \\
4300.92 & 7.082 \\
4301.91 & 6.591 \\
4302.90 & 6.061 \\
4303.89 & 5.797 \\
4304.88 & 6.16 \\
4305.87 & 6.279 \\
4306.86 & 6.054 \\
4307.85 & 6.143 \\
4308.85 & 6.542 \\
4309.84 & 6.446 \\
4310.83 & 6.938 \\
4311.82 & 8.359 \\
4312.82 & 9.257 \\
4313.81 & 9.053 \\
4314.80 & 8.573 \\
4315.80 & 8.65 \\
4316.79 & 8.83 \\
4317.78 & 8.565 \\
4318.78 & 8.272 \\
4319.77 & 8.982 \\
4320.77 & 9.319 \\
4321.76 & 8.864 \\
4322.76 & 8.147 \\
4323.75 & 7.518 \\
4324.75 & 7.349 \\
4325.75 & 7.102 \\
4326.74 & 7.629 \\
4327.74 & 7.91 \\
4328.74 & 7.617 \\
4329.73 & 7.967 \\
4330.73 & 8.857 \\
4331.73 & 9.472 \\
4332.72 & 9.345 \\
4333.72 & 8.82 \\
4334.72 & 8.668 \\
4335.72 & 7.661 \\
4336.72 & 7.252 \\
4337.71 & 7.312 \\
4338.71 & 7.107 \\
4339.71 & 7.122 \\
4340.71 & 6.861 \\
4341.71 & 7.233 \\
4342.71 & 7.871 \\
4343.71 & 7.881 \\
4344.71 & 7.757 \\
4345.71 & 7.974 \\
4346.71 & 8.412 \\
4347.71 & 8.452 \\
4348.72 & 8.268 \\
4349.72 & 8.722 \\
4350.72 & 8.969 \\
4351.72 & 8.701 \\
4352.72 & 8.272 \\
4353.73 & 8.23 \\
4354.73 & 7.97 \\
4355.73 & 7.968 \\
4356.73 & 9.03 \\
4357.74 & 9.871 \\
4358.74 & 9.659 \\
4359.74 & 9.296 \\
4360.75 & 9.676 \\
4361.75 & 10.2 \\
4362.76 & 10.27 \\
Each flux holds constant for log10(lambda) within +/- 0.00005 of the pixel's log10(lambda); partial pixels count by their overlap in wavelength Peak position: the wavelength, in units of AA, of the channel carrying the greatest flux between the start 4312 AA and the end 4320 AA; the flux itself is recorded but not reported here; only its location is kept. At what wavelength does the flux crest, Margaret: 4312.82 AA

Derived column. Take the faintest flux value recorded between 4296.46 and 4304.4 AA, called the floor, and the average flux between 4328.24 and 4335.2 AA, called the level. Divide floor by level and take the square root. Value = 0.81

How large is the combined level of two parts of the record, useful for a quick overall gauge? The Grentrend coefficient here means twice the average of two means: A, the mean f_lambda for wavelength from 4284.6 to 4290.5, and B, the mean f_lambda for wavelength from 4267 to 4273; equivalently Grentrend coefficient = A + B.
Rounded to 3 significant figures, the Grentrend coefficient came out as 14.9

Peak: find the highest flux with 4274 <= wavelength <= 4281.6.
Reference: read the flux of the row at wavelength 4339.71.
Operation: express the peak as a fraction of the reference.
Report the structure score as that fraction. 1.30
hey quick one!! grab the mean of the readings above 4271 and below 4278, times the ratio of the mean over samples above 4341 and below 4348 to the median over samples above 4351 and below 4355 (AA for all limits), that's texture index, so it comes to 7.3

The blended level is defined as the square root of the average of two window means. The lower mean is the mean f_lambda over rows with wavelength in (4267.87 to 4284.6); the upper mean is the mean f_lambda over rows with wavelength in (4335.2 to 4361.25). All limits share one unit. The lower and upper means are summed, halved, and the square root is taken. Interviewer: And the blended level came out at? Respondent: 2.82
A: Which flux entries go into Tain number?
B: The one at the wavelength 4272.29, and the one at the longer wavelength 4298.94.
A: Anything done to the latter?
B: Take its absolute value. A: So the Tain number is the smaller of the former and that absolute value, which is 5.7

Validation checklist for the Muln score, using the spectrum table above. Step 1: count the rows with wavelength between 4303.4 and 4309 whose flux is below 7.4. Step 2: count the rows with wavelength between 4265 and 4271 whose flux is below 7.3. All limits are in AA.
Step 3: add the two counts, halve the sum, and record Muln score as 4.5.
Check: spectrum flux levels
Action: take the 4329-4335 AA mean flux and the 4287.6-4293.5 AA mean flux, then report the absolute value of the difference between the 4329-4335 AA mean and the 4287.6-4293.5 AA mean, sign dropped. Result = 1.4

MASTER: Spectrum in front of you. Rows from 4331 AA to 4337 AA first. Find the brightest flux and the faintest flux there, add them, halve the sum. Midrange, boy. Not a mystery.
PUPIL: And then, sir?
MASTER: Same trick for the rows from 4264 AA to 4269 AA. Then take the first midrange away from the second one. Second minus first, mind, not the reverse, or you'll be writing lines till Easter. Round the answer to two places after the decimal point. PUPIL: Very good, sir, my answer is -0.75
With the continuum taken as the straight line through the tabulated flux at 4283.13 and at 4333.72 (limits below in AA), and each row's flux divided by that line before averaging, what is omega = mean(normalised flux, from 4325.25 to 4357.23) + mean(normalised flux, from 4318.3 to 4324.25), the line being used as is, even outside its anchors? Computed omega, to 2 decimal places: 1.90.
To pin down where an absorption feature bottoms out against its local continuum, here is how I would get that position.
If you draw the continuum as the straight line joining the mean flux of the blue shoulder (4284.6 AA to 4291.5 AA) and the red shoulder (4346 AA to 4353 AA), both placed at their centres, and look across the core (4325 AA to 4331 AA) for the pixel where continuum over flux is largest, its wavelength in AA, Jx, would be 4325.75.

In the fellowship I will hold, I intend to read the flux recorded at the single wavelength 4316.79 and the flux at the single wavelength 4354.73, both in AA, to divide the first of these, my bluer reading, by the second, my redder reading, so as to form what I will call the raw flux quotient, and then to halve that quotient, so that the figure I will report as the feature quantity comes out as 0.554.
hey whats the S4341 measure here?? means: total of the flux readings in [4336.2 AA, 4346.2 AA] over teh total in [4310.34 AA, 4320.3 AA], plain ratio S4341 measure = 0.87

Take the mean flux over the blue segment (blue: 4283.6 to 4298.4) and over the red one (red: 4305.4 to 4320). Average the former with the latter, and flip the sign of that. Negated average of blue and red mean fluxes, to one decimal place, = -7.6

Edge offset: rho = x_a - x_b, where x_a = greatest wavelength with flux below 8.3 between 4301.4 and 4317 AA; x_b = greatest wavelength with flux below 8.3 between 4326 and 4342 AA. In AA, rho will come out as -30.9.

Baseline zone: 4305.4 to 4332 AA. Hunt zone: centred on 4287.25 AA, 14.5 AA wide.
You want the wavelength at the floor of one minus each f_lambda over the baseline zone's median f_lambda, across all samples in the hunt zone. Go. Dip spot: 4285.10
